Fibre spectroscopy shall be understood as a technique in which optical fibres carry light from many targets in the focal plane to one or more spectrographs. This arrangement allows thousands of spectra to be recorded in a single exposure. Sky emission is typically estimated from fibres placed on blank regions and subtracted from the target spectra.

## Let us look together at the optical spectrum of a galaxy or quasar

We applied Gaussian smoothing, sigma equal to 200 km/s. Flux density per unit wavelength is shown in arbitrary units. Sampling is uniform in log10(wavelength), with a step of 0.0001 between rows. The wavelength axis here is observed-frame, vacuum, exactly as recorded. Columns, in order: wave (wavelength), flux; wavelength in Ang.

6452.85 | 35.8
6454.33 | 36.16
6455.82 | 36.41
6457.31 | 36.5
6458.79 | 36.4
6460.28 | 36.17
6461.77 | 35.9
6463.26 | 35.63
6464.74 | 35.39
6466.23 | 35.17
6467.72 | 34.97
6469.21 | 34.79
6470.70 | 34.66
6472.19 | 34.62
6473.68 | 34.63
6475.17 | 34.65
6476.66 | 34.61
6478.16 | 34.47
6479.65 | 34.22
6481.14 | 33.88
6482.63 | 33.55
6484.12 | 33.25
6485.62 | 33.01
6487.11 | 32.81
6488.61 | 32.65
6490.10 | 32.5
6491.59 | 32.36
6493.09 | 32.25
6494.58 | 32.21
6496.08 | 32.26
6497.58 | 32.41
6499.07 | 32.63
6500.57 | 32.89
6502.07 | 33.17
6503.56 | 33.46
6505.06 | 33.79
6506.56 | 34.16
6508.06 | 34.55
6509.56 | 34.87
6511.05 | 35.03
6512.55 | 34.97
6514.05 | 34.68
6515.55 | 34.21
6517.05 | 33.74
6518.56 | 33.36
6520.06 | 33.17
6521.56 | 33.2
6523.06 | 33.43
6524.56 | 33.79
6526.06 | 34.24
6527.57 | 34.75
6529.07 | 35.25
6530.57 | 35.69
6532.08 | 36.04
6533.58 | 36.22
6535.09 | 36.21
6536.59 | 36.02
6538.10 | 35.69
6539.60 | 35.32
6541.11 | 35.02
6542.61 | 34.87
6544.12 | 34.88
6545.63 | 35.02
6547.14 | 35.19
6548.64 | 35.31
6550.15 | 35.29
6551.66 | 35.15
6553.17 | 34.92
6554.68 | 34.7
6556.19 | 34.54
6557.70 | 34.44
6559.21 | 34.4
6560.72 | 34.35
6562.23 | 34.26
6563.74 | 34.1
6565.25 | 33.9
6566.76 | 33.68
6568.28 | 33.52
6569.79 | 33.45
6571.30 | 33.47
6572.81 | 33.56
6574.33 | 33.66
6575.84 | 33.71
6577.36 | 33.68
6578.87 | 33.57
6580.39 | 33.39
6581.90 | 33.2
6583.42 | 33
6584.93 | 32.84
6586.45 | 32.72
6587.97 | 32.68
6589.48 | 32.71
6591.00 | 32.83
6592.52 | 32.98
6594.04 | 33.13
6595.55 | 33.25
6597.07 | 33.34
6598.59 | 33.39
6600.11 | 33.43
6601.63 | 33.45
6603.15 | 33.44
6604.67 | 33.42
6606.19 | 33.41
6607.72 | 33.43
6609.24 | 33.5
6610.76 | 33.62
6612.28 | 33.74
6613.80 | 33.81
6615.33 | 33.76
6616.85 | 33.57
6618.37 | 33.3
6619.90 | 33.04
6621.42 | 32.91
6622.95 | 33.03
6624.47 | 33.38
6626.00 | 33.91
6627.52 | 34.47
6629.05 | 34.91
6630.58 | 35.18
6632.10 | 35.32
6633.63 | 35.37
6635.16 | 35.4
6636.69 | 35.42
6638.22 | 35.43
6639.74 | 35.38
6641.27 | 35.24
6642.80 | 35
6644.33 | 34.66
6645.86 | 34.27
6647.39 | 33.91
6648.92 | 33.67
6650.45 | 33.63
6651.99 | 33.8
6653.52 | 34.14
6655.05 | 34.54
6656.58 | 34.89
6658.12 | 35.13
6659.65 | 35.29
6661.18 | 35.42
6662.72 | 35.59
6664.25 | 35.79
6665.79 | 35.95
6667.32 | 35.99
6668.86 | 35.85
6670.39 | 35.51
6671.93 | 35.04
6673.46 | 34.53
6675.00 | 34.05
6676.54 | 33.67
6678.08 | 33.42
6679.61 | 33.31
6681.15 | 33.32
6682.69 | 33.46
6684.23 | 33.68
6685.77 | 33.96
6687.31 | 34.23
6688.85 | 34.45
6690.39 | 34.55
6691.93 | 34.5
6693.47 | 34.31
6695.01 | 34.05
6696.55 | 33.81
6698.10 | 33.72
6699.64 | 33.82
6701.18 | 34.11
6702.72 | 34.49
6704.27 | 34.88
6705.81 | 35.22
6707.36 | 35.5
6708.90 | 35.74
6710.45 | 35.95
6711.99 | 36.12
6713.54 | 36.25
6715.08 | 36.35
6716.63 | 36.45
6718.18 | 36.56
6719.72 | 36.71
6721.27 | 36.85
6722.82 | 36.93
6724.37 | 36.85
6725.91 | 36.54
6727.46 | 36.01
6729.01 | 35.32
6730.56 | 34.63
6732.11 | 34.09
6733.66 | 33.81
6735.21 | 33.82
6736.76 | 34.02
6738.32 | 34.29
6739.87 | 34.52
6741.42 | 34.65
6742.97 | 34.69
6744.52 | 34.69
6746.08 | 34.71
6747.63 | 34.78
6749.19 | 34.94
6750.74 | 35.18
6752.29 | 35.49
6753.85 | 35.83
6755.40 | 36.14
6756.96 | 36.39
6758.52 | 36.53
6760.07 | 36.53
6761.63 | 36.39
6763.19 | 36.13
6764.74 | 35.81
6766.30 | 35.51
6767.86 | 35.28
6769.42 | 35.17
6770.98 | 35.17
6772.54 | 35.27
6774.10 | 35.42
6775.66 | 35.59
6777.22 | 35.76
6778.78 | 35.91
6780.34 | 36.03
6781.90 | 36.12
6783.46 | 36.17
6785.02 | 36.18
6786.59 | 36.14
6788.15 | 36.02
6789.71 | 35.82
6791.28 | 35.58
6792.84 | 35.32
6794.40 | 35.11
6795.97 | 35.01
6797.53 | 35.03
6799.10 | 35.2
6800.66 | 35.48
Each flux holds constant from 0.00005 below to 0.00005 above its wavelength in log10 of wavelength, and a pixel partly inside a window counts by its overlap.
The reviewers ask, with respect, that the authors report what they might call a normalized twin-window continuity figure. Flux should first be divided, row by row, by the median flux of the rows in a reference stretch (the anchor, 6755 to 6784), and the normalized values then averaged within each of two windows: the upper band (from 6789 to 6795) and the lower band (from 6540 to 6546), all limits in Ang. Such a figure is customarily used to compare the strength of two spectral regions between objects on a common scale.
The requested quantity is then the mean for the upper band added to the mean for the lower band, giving 1.96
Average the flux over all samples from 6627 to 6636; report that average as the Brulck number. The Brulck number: 35.1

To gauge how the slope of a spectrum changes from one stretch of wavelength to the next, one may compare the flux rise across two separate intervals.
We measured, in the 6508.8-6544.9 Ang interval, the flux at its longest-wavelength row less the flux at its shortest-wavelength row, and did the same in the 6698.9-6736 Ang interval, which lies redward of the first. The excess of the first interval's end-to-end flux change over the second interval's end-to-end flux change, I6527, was 0.0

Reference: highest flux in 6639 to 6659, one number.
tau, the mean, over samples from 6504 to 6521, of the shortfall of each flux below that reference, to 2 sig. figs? 1.2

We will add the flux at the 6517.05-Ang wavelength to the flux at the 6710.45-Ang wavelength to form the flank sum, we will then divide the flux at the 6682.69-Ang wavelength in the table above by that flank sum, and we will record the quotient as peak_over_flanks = 0.480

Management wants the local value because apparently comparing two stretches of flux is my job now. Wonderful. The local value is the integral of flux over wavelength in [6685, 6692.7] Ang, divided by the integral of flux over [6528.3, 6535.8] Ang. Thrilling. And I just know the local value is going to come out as 0.98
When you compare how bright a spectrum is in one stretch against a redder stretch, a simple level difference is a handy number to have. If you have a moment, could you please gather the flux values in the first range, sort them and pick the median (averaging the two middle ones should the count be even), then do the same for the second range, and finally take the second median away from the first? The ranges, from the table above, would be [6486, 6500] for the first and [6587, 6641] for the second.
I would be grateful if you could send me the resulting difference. -1.0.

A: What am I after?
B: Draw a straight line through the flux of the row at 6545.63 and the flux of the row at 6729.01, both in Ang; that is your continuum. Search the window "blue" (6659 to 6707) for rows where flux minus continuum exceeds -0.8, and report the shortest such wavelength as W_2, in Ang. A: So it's 6659.65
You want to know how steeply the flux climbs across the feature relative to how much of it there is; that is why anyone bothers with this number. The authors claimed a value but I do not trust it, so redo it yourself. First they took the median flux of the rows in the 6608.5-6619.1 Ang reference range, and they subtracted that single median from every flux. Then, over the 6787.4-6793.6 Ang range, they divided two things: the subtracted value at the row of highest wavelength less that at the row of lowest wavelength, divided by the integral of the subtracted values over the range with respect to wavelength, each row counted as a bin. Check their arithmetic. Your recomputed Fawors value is -0.05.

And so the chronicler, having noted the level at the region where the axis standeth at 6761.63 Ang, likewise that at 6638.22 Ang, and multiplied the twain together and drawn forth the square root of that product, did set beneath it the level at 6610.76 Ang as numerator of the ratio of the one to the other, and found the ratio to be 0.94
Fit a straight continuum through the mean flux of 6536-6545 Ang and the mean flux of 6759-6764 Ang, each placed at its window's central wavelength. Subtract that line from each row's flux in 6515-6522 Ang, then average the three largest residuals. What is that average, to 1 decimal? -1.4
